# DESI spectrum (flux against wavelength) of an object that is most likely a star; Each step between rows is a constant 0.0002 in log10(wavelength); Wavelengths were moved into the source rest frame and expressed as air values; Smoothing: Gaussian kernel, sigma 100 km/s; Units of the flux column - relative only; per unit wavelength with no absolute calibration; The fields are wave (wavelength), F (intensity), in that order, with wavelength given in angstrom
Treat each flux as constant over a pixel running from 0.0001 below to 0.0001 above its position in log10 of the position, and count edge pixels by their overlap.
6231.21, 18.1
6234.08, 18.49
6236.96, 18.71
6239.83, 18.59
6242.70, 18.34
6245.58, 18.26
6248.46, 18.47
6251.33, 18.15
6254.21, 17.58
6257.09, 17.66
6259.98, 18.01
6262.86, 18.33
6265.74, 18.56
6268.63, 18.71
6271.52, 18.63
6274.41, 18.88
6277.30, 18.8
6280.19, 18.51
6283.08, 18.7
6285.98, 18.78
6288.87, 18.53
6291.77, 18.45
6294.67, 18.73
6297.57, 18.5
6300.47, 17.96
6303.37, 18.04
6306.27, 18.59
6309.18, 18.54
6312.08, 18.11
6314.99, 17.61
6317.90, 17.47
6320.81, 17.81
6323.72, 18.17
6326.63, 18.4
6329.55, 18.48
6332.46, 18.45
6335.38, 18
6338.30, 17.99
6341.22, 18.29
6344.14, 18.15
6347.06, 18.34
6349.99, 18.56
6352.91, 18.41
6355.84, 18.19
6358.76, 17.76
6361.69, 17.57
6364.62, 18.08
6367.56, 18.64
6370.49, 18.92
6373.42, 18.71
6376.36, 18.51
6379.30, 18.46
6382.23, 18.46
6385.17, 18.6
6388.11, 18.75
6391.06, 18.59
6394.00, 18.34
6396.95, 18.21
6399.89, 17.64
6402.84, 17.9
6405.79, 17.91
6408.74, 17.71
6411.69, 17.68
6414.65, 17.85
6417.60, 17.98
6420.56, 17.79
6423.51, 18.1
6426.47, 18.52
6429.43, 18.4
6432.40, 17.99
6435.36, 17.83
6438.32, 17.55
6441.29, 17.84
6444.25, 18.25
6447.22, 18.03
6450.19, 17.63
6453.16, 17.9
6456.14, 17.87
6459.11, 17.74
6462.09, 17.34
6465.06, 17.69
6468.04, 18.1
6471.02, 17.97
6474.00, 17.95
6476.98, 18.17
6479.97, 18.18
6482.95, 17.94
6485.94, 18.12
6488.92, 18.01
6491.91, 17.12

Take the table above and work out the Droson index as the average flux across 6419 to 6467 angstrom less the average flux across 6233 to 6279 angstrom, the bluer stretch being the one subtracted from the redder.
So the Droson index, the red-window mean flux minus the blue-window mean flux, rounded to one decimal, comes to -0.5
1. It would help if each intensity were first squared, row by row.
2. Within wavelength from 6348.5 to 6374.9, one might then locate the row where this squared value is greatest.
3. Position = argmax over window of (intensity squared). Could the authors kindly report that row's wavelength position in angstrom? 6370.49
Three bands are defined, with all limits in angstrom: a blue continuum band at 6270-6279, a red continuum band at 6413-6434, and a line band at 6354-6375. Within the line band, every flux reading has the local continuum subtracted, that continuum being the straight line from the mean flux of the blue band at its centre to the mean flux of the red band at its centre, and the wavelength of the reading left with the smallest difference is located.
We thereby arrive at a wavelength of 6361.69 angstrom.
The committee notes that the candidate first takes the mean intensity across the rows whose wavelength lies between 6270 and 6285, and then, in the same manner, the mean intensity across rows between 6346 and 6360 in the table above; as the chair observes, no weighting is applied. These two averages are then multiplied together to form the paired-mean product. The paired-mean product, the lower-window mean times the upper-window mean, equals 341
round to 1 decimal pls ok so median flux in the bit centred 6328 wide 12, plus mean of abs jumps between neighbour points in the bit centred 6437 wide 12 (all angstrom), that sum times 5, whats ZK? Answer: 93.3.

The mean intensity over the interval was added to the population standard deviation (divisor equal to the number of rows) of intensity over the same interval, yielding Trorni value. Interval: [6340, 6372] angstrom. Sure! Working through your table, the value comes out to 18.6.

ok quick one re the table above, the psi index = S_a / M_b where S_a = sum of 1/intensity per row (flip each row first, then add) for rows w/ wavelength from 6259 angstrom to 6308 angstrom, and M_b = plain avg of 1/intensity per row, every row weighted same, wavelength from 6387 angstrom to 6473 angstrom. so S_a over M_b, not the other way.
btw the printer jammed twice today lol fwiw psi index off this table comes 16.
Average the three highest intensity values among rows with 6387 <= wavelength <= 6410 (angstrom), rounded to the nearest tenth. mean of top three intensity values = 18.6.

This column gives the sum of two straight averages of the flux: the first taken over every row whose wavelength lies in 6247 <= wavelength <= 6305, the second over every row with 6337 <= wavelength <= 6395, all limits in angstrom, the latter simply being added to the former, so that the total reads 36.8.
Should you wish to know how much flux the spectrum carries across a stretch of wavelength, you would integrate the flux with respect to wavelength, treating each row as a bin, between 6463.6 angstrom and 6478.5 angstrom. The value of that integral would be 268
